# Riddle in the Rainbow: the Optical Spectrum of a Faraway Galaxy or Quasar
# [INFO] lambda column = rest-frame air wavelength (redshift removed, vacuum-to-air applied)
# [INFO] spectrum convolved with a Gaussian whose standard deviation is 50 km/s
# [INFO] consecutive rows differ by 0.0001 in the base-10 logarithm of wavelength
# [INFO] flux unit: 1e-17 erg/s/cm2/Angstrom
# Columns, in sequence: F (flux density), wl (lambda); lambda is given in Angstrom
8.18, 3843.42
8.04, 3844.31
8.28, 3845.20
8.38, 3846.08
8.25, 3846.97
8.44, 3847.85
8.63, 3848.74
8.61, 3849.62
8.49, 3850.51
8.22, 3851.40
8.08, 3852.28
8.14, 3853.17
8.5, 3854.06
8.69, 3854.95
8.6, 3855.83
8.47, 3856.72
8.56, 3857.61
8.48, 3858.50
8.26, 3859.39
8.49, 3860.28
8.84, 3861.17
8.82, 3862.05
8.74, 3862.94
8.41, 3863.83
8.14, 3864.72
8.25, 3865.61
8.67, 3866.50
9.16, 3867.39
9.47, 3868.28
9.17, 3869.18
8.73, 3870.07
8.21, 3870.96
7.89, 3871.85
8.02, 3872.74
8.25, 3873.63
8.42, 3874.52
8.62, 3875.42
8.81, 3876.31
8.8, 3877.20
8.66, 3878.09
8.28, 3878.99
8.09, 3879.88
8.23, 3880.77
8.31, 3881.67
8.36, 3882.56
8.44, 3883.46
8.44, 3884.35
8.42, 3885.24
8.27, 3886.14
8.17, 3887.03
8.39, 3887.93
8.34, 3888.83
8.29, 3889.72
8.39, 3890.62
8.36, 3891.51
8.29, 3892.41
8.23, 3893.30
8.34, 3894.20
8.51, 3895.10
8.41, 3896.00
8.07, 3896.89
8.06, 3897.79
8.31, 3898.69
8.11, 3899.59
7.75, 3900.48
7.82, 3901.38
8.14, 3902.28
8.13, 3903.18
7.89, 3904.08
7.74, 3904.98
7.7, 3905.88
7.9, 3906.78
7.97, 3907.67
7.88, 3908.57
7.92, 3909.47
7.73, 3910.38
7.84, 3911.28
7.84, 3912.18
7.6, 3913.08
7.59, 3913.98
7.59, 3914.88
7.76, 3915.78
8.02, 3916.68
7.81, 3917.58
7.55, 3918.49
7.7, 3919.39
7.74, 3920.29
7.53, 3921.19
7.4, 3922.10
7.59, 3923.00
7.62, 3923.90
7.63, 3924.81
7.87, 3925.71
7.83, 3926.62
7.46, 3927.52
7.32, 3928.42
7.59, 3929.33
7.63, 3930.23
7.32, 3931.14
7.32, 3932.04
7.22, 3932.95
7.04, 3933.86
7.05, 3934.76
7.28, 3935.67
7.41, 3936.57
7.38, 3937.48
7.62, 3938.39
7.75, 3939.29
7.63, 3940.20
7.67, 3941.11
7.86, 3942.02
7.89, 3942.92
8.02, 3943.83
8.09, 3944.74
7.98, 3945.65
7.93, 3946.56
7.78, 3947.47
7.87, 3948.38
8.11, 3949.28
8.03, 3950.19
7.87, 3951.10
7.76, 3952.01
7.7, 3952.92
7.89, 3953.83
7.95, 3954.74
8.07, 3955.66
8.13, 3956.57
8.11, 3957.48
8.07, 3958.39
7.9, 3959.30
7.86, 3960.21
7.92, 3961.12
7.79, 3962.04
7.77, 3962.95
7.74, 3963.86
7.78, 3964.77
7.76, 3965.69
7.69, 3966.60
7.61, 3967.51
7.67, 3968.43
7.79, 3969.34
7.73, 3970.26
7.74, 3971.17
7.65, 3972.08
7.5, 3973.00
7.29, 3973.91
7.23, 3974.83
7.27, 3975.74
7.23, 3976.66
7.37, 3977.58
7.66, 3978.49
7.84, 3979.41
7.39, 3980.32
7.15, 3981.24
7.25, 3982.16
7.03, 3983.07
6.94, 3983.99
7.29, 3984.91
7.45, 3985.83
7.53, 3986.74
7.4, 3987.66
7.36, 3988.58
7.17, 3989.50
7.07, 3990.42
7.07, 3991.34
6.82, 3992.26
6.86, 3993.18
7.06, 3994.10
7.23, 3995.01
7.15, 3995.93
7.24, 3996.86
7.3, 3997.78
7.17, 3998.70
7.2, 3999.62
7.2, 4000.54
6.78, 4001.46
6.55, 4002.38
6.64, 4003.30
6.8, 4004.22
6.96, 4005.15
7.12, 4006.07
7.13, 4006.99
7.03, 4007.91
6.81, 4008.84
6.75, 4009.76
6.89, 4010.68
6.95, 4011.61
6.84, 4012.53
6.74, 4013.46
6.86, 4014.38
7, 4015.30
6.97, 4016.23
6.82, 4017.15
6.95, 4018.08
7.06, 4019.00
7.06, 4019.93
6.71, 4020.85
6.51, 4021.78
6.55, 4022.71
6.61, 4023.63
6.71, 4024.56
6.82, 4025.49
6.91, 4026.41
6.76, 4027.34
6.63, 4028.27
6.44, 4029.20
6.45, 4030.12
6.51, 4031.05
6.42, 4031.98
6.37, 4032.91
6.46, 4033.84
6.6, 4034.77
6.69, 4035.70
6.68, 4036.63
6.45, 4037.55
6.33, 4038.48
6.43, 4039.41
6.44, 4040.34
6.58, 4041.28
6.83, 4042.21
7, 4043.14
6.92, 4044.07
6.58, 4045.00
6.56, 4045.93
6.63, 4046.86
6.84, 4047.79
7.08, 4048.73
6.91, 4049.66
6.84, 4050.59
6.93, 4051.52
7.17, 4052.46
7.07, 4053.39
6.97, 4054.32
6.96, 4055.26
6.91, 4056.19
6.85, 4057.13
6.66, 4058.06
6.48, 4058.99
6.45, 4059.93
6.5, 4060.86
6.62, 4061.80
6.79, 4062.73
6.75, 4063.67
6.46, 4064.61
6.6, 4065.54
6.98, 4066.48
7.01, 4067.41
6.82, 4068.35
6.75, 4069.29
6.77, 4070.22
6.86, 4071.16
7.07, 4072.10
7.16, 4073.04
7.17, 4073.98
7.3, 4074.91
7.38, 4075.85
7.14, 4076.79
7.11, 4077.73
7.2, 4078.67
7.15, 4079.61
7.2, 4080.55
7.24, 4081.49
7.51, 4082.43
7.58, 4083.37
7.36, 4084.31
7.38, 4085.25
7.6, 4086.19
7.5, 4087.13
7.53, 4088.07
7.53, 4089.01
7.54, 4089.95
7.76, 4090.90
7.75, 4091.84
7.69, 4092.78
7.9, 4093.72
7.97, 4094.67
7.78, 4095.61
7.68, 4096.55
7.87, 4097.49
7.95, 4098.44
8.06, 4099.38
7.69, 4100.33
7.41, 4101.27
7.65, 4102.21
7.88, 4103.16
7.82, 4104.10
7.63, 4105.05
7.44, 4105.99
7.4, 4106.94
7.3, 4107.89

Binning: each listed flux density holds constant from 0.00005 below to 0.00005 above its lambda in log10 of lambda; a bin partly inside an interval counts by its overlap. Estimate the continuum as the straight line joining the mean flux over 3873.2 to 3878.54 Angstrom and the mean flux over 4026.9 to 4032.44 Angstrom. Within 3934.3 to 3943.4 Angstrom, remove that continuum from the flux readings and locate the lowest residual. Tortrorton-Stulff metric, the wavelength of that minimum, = 3934.76 Angstrom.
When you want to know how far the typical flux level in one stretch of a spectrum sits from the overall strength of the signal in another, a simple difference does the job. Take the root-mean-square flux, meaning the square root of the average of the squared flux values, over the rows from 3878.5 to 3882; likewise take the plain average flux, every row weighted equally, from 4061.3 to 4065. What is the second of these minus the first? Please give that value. -1.6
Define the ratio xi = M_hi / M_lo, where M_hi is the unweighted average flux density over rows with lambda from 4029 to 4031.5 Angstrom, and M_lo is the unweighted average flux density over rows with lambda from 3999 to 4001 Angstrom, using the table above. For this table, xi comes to 0.90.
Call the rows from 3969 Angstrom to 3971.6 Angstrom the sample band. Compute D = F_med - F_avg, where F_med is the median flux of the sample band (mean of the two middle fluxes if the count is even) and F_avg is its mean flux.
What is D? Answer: -0.01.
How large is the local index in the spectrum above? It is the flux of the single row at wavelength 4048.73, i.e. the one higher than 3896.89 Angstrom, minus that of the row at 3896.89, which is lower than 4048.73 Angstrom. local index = -1.0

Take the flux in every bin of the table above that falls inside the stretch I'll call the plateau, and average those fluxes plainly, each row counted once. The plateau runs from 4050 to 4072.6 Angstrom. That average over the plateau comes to 6.8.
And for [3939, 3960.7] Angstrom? 7.9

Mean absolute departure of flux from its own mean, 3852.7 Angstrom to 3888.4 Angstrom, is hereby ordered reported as 0.25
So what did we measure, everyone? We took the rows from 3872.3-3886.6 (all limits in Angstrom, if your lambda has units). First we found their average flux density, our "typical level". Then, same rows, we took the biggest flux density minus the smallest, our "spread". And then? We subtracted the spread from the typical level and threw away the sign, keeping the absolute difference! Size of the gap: 7.61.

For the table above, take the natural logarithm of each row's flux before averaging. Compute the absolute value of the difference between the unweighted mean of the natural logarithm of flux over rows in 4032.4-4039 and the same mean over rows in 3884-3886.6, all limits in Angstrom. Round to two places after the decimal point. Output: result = 0.25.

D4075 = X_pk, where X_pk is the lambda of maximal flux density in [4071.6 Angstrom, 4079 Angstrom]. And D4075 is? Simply 4075.85 Angstrom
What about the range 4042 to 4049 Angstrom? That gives 4048.73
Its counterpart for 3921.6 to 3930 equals 3925.71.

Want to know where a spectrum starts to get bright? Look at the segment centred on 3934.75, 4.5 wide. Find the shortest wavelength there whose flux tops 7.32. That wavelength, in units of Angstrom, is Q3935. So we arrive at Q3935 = 3936.57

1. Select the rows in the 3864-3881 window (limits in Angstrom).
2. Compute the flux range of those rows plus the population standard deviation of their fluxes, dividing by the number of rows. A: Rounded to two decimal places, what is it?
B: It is 2.00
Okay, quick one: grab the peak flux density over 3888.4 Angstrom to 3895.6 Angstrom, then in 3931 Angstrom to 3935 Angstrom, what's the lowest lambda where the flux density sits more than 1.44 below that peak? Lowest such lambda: 3933.86 Angstrom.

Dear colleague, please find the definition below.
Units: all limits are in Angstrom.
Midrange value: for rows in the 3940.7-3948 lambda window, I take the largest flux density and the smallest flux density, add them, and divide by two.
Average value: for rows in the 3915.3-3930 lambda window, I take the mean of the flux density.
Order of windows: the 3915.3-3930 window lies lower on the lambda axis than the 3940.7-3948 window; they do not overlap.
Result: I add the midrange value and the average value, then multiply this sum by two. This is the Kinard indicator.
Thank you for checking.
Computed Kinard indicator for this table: 31.1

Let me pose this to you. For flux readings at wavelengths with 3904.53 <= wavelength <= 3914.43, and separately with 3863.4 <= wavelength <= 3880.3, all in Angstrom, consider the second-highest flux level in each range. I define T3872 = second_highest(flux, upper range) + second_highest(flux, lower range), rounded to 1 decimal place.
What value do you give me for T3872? 17.1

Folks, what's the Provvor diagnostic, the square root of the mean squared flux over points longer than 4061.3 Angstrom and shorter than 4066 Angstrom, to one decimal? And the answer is 6.6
